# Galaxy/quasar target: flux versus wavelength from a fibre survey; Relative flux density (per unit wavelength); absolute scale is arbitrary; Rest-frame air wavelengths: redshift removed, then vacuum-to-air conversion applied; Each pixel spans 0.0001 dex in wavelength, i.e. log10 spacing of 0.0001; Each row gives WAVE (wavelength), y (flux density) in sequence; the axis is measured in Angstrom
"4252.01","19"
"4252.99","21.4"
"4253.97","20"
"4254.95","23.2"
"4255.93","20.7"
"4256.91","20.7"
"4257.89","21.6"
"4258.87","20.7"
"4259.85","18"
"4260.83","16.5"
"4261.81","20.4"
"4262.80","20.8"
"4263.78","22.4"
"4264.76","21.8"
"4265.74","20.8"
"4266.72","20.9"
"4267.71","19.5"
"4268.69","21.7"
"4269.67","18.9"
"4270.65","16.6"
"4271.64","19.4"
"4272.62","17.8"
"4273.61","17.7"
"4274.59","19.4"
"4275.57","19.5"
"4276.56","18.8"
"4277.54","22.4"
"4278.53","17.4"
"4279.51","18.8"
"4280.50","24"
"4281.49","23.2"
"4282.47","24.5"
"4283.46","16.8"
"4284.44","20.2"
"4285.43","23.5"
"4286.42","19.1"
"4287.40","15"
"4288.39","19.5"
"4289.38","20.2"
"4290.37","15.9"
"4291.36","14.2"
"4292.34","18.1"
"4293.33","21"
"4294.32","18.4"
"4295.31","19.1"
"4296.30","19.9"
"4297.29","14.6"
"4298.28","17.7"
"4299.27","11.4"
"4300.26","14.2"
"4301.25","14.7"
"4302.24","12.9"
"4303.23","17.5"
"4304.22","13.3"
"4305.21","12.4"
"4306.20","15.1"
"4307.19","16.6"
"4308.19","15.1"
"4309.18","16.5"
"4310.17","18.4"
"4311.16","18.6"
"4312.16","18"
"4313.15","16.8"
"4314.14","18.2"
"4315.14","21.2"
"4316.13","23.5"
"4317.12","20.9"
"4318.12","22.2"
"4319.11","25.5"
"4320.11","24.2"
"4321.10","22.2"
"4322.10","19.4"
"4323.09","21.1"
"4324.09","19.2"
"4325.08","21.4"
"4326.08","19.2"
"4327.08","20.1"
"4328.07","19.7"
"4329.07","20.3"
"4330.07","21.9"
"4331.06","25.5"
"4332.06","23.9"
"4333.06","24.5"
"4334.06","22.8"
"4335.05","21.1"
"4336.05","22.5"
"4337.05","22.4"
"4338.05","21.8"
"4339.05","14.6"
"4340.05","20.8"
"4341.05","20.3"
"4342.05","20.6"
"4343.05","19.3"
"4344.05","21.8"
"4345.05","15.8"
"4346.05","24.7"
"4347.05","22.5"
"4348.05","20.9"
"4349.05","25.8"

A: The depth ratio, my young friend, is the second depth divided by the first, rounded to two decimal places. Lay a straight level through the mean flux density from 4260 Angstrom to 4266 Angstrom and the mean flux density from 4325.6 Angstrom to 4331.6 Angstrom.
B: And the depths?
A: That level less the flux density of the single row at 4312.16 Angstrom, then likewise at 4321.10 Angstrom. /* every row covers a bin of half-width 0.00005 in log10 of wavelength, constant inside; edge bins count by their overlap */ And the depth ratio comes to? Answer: -0.39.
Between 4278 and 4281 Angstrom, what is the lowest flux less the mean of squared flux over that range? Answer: -393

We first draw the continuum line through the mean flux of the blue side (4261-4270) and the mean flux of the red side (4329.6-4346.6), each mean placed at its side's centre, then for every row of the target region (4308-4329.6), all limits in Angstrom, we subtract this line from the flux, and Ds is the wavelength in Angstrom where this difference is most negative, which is 4308.19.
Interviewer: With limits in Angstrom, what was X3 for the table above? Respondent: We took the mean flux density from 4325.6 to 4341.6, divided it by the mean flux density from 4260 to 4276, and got 1.09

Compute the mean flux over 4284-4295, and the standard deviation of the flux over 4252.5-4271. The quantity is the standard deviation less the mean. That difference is -16.9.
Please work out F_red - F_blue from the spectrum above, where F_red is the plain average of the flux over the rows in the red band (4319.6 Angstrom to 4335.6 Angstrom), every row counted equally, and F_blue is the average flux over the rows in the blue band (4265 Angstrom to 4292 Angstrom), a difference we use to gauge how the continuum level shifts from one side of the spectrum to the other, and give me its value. 2.2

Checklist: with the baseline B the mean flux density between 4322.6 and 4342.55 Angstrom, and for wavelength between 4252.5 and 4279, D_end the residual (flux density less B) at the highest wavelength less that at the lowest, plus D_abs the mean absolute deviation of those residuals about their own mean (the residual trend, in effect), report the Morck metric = -3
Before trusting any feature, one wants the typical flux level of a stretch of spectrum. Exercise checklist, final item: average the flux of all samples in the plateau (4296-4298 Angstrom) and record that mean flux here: 17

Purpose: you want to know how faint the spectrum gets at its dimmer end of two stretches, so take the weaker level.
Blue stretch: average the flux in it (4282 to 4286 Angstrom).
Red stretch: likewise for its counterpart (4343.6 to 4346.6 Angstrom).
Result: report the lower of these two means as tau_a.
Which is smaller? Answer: 20.8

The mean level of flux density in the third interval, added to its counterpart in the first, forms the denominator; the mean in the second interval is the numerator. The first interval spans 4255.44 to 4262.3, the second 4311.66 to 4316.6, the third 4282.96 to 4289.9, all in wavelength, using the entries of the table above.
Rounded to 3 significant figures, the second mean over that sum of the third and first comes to 0.501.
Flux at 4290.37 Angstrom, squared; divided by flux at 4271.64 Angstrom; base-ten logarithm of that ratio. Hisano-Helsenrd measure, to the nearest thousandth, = 1.115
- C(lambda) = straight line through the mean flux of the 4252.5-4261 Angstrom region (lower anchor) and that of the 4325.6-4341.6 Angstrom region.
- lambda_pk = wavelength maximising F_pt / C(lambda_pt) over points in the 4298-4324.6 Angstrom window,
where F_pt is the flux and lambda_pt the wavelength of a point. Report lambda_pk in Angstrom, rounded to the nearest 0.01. 4319.11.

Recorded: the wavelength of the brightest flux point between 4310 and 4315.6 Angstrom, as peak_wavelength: 4315.14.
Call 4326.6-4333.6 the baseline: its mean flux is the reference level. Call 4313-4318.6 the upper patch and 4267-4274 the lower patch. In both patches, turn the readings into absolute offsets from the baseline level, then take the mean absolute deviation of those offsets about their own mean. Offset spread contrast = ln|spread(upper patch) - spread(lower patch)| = -0.74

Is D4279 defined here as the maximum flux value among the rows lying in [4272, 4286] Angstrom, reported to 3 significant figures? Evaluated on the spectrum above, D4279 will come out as 24.5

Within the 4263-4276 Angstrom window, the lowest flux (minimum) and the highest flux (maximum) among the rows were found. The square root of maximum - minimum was 2.4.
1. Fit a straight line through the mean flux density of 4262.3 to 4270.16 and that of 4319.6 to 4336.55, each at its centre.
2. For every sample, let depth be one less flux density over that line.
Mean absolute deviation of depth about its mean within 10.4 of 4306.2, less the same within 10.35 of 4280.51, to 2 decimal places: 0.01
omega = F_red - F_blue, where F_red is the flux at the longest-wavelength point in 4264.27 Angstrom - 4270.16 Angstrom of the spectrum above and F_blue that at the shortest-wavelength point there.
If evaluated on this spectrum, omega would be -2.9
